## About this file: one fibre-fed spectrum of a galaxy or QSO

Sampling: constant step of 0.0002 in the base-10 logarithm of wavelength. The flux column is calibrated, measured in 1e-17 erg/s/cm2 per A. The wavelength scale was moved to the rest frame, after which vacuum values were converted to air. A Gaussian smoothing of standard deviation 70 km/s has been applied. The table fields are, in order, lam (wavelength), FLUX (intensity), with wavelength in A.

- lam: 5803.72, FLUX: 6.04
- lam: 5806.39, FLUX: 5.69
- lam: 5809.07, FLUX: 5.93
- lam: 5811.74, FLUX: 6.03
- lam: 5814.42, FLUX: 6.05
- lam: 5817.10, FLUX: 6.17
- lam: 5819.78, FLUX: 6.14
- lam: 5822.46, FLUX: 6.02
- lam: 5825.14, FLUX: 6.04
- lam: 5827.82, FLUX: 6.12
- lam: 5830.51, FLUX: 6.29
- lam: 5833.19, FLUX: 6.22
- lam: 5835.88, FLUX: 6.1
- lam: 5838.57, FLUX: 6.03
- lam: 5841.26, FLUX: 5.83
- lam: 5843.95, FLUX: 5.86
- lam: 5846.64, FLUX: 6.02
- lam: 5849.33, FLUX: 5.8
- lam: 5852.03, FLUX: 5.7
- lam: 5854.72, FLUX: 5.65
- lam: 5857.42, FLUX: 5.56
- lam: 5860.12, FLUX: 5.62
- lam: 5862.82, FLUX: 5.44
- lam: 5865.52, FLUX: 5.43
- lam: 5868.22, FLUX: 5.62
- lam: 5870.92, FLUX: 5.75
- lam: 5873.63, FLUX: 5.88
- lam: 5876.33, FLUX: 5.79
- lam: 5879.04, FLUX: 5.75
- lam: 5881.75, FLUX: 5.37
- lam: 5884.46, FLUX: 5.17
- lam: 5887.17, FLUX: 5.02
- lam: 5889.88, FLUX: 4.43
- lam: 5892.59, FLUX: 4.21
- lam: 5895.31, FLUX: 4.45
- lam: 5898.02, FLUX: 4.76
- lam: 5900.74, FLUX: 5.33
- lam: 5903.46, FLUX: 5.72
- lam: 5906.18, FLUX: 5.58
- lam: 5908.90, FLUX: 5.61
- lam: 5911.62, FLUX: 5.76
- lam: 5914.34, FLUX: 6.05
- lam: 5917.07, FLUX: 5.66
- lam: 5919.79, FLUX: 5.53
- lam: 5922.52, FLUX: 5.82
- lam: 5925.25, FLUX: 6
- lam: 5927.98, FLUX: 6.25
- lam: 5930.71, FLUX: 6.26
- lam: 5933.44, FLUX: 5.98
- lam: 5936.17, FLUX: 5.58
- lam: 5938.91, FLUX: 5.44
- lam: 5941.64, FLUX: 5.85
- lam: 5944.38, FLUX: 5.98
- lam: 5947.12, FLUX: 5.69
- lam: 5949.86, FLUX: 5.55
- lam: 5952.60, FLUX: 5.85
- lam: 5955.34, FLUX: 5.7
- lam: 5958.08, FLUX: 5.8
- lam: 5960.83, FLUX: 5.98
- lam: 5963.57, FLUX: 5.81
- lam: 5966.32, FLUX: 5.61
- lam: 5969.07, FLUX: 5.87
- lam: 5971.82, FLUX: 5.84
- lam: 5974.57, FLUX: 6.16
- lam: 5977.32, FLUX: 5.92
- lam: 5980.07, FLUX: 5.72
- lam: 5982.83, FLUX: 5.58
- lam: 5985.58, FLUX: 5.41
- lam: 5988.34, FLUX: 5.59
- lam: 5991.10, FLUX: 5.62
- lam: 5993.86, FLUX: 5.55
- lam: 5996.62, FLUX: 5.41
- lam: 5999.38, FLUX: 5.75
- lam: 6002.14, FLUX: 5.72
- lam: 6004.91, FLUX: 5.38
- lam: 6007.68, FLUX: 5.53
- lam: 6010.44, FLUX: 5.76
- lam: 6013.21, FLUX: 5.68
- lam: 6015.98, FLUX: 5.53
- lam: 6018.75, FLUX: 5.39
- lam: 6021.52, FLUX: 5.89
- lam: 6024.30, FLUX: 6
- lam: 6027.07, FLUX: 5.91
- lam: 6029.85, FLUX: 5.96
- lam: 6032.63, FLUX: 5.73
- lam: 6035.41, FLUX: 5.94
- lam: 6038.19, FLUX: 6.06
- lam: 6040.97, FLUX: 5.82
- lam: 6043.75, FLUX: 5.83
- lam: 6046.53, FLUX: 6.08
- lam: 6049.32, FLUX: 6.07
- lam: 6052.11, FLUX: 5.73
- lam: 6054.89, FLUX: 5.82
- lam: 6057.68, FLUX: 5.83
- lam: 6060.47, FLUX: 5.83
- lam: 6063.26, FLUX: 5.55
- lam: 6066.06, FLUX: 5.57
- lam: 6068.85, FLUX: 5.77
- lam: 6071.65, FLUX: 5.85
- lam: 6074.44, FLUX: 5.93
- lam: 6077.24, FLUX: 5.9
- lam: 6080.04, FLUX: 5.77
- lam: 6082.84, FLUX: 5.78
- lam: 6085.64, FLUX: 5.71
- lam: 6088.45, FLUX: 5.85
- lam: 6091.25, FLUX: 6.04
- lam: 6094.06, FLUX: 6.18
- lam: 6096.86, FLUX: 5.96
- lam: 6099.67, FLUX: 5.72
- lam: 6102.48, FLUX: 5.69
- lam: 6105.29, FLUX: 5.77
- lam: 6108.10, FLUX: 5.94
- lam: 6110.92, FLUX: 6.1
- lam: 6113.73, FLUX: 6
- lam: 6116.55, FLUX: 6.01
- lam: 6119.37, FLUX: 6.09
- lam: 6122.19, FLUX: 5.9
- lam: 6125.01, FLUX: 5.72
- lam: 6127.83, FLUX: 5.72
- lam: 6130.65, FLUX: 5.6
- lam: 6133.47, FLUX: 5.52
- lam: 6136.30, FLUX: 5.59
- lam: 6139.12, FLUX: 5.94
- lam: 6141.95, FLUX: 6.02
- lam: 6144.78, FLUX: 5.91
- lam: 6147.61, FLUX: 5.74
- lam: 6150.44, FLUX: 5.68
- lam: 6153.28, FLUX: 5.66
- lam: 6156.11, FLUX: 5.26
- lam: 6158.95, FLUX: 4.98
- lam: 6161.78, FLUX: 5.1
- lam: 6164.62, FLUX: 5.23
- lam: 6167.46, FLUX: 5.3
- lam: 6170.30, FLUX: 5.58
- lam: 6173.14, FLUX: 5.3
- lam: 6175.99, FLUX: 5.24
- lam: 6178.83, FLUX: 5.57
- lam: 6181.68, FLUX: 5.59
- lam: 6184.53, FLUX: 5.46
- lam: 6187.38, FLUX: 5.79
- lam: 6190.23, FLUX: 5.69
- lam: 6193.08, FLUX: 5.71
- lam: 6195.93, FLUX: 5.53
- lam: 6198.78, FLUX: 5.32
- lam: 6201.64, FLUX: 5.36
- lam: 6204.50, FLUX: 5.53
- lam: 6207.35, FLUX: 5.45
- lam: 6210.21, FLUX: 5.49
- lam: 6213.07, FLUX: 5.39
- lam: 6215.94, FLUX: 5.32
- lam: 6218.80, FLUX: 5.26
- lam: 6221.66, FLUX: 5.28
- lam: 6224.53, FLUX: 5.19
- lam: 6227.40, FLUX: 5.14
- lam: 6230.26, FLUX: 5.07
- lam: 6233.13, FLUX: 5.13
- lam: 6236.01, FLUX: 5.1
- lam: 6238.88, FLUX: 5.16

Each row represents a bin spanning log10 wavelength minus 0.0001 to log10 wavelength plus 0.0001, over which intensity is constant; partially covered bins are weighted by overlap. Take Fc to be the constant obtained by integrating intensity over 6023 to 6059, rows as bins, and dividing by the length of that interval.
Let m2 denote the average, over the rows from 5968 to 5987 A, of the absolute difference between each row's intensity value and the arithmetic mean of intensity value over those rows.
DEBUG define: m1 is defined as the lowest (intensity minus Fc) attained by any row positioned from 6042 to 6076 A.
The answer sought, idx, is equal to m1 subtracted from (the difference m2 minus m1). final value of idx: 0.9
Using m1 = -0.36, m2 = 0.18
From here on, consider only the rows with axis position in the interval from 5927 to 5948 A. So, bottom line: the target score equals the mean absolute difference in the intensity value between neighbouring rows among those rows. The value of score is 0.24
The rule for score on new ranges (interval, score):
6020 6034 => 0.12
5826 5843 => 0.13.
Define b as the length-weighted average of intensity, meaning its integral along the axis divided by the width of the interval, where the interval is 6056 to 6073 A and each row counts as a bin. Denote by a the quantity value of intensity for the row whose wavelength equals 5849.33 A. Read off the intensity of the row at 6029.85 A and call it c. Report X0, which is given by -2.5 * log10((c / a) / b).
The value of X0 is 1.87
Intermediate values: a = 5.8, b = 5.73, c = 5.96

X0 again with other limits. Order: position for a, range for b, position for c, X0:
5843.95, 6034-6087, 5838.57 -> 1.88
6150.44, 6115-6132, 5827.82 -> 1.84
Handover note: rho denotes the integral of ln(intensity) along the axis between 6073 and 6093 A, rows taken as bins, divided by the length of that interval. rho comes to 1.77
